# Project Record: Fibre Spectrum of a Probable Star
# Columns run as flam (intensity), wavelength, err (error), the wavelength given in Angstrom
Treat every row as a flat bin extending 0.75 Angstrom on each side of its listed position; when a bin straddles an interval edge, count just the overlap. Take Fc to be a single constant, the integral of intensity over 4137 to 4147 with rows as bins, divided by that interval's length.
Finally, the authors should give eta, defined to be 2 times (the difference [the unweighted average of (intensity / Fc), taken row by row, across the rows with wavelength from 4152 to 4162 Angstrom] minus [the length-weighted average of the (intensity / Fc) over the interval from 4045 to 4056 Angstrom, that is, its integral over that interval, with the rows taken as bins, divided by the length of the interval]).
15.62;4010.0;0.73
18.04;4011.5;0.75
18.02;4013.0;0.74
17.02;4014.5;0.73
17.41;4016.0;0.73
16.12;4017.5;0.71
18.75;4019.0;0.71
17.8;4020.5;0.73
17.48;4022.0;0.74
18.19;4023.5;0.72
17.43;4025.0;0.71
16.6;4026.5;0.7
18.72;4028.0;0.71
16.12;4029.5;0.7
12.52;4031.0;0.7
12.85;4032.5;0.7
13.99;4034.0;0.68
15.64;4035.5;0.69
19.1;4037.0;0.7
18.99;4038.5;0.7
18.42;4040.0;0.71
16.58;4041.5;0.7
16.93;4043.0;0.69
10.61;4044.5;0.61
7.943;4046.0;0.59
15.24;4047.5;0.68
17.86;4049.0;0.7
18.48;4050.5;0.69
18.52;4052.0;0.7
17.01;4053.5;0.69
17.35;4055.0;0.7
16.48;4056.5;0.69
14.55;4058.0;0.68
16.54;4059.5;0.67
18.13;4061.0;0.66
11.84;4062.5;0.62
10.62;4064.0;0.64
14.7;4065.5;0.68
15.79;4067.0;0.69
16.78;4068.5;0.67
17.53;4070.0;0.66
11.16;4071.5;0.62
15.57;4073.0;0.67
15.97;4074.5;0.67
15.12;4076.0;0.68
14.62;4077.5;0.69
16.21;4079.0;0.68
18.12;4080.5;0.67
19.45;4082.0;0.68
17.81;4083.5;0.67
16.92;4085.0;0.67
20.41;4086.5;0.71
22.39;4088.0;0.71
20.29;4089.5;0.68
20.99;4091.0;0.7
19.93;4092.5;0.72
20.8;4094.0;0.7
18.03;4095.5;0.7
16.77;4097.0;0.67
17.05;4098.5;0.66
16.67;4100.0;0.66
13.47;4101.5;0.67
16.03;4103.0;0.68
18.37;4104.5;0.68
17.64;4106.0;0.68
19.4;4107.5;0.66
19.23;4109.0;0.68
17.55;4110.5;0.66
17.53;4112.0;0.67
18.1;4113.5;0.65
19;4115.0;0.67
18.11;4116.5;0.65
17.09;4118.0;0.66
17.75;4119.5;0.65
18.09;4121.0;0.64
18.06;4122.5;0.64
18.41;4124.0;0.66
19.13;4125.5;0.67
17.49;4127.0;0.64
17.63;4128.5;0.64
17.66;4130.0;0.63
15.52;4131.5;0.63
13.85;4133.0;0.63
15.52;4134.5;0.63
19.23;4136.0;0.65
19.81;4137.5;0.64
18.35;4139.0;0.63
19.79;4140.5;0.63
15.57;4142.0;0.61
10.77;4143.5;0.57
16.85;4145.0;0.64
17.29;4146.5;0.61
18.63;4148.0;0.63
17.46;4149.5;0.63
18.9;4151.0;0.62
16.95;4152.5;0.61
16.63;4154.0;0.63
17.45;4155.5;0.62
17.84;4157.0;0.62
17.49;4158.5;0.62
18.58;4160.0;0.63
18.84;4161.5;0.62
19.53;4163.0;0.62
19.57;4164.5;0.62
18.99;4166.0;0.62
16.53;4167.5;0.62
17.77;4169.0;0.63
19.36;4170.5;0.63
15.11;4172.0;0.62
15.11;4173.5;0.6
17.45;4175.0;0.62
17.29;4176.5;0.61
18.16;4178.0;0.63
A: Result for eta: 0.21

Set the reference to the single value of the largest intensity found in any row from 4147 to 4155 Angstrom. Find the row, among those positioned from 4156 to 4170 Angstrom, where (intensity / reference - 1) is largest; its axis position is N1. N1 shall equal 4164.5 Angstrom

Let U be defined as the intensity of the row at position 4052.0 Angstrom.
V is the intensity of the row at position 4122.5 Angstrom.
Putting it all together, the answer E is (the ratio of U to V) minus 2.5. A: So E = -1.47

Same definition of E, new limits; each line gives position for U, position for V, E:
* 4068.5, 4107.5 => -1.64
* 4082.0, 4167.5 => -1.32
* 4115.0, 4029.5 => -1.32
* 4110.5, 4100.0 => -1.45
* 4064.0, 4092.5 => -1.97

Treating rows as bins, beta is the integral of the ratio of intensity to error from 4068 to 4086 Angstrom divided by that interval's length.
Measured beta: 24.3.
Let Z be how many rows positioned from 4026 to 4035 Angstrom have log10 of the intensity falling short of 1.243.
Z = 5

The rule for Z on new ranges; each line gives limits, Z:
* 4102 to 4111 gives 1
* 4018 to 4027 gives 3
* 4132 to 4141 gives 2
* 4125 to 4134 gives 3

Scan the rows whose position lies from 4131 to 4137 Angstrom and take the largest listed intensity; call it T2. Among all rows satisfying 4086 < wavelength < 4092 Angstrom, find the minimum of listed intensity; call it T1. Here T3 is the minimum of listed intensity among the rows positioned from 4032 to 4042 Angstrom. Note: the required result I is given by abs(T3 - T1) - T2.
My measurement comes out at -11.8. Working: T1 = 20.29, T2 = 19.23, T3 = 12.85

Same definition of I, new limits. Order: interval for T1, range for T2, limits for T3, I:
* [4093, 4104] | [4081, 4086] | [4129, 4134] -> -19.1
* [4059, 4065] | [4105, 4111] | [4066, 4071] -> -14.2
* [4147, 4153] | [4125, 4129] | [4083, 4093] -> -19.1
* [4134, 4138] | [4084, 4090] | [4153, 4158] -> -21.3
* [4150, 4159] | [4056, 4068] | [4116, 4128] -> -17.7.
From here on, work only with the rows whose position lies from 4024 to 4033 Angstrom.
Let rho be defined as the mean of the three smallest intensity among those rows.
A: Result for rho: 13.8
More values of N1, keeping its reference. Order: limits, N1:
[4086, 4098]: 4088.0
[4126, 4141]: 4137.5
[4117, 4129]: 4125.5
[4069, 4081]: 4080.5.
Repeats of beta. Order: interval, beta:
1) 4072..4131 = 26.7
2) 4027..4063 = 23.2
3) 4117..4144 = 27.1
